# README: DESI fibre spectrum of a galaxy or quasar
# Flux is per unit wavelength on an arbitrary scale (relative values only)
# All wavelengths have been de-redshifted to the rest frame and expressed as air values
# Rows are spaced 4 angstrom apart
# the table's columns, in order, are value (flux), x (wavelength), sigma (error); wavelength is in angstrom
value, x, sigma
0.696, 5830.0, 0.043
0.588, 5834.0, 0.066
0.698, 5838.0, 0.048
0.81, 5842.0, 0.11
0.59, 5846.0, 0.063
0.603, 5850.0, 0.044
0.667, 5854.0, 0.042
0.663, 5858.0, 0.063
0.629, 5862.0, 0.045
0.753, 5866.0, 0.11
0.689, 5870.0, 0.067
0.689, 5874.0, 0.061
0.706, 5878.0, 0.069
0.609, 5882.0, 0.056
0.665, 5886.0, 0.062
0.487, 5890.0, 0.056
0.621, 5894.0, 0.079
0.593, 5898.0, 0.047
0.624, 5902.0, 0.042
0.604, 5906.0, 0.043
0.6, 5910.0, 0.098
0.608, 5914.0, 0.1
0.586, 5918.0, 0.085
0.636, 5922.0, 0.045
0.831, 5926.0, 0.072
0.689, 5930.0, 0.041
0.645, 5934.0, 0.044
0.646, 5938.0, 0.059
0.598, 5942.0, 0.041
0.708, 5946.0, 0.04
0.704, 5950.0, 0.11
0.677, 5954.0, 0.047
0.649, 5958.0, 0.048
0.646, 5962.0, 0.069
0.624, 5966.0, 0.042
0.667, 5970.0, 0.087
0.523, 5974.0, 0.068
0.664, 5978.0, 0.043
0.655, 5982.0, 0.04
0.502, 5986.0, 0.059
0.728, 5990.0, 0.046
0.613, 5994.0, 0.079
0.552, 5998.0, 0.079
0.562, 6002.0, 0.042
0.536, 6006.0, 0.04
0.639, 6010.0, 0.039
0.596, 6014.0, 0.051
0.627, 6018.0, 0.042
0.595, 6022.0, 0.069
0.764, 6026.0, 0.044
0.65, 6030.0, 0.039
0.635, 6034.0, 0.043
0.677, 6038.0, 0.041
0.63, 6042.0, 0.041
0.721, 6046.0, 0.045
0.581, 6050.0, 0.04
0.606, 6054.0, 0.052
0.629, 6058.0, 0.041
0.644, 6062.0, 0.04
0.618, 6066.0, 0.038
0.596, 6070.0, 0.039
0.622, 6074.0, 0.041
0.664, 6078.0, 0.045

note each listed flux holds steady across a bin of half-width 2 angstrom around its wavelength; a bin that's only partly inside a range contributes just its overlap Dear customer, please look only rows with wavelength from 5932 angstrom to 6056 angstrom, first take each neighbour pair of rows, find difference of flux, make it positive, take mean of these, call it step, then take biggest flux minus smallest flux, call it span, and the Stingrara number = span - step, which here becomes 0.19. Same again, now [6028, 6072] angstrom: 0.10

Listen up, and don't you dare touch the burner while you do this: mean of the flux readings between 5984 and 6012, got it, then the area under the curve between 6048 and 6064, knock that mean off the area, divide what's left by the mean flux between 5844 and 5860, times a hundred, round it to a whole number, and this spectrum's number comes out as 1466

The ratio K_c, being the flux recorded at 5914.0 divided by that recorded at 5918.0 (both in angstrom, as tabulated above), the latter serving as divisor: 1.04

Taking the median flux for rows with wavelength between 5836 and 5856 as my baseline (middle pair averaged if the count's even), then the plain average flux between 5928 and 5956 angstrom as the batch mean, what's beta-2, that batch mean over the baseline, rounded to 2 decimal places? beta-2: 1.00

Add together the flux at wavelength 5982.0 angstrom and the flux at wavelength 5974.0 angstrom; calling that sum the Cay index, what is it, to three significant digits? 1.18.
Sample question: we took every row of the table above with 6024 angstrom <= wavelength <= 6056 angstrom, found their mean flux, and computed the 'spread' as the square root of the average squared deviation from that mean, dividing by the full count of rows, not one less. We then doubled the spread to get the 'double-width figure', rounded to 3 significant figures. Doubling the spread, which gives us 0.113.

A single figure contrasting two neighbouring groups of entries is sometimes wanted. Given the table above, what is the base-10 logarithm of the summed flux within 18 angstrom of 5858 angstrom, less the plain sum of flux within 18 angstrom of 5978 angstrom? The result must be -4.84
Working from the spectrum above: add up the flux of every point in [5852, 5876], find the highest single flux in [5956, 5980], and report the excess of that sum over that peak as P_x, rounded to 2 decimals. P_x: 3.42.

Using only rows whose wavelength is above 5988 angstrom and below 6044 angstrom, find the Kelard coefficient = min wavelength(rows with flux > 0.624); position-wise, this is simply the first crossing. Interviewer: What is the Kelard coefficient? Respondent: 5990.0 angstrom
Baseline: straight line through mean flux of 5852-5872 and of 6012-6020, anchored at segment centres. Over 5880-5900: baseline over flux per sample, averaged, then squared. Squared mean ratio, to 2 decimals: 1.29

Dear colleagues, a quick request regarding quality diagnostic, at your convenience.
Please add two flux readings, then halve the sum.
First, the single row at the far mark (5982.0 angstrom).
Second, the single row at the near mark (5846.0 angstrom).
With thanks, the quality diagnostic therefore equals 0.62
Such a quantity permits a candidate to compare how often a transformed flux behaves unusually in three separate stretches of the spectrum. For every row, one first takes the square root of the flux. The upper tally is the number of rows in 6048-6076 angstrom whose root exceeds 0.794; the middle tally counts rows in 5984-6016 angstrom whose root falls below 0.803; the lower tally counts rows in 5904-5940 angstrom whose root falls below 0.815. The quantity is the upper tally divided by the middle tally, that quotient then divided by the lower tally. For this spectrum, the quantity 0.02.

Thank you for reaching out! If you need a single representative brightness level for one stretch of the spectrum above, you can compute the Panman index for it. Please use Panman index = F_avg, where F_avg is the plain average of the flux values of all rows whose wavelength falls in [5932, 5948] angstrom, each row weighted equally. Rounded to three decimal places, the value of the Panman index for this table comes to 0.649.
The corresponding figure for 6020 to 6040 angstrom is 0.664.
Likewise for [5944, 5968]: 0.668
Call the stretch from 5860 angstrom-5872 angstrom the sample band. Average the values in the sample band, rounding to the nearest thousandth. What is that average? 0.690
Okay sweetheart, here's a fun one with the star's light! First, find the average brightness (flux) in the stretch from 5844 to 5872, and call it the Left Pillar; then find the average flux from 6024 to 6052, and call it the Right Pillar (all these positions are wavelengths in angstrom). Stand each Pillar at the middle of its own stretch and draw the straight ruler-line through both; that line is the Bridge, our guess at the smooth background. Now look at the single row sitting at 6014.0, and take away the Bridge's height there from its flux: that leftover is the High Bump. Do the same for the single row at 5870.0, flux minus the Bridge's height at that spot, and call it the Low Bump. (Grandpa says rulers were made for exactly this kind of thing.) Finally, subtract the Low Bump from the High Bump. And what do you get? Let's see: -0.10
